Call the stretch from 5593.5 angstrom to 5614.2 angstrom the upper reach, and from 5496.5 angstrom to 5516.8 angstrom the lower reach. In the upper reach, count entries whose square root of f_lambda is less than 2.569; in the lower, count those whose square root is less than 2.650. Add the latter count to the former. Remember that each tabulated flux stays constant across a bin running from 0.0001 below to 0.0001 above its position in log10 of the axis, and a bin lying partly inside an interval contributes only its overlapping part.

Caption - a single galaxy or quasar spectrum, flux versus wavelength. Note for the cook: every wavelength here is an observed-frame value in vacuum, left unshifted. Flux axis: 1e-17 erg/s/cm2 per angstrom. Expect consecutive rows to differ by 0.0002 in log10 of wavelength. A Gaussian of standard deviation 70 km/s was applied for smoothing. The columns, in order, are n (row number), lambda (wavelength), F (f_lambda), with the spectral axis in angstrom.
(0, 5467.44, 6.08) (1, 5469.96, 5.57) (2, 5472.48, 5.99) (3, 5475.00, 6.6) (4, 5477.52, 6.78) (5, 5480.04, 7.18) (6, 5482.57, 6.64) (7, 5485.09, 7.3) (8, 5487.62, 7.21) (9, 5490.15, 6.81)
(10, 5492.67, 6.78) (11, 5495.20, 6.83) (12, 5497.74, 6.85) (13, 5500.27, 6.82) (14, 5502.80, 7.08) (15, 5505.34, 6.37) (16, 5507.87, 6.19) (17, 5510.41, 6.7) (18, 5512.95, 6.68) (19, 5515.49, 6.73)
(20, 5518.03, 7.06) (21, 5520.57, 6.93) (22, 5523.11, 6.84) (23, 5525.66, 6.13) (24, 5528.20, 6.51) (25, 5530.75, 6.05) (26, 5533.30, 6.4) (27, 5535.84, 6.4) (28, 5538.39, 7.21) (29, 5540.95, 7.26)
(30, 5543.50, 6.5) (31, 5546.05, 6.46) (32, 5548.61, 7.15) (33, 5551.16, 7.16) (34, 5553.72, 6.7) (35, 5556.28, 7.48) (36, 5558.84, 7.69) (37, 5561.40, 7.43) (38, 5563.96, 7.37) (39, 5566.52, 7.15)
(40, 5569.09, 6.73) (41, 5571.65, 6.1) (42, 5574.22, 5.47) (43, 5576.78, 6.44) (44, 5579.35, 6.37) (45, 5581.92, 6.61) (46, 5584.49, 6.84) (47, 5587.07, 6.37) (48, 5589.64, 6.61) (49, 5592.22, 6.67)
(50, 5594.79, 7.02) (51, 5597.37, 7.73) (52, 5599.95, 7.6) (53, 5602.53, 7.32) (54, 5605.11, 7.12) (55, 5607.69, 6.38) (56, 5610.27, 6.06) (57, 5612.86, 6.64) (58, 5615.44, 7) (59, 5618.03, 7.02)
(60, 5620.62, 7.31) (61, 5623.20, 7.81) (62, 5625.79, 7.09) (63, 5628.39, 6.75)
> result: 9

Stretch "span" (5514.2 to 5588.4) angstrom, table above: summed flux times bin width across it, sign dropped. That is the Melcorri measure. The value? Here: 500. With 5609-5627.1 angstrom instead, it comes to 127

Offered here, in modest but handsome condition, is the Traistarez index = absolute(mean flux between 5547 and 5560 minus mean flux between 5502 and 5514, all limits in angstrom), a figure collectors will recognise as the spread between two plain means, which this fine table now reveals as 0.63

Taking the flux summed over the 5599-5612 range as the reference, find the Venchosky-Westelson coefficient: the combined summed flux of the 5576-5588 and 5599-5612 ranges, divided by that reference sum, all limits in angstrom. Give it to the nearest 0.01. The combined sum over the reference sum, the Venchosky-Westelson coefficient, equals 1.95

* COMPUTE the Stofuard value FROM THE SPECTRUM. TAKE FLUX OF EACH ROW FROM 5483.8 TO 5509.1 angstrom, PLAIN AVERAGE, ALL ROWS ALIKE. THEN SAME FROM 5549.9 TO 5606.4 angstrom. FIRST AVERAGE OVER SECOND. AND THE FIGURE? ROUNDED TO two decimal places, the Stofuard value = 0.99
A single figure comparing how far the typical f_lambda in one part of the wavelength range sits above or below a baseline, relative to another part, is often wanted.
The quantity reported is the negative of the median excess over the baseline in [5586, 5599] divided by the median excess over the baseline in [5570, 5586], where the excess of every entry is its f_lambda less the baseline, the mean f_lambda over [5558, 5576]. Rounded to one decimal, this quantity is -0.4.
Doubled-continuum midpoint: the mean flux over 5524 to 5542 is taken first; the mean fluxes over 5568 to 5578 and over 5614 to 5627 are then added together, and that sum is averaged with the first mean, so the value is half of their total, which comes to 10.0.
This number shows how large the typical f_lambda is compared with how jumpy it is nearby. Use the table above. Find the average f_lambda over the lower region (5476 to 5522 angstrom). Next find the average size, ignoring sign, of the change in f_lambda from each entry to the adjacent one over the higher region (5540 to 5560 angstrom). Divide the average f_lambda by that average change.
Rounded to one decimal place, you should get 16.2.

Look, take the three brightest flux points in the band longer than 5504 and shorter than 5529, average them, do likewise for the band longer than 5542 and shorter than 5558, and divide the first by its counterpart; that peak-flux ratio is 0.96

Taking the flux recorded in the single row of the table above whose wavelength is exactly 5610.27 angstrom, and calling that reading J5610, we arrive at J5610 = 6.06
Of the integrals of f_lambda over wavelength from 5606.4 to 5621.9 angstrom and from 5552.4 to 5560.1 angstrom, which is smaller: 56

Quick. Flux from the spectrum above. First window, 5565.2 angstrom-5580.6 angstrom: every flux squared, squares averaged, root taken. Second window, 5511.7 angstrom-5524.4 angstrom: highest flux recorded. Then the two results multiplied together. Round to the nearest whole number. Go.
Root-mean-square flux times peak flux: 45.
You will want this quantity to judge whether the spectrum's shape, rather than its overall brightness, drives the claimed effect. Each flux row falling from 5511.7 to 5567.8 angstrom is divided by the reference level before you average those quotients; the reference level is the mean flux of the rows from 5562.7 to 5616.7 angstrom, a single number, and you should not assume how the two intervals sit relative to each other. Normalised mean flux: 1.02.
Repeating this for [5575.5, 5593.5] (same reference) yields 0.97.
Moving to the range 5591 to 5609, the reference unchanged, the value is 1.06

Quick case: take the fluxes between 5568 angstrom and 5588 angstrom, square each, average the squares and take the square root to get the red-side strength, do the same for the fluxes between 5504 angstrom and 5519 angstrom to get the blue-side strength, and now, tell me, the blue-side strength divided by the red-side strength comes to 1.04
